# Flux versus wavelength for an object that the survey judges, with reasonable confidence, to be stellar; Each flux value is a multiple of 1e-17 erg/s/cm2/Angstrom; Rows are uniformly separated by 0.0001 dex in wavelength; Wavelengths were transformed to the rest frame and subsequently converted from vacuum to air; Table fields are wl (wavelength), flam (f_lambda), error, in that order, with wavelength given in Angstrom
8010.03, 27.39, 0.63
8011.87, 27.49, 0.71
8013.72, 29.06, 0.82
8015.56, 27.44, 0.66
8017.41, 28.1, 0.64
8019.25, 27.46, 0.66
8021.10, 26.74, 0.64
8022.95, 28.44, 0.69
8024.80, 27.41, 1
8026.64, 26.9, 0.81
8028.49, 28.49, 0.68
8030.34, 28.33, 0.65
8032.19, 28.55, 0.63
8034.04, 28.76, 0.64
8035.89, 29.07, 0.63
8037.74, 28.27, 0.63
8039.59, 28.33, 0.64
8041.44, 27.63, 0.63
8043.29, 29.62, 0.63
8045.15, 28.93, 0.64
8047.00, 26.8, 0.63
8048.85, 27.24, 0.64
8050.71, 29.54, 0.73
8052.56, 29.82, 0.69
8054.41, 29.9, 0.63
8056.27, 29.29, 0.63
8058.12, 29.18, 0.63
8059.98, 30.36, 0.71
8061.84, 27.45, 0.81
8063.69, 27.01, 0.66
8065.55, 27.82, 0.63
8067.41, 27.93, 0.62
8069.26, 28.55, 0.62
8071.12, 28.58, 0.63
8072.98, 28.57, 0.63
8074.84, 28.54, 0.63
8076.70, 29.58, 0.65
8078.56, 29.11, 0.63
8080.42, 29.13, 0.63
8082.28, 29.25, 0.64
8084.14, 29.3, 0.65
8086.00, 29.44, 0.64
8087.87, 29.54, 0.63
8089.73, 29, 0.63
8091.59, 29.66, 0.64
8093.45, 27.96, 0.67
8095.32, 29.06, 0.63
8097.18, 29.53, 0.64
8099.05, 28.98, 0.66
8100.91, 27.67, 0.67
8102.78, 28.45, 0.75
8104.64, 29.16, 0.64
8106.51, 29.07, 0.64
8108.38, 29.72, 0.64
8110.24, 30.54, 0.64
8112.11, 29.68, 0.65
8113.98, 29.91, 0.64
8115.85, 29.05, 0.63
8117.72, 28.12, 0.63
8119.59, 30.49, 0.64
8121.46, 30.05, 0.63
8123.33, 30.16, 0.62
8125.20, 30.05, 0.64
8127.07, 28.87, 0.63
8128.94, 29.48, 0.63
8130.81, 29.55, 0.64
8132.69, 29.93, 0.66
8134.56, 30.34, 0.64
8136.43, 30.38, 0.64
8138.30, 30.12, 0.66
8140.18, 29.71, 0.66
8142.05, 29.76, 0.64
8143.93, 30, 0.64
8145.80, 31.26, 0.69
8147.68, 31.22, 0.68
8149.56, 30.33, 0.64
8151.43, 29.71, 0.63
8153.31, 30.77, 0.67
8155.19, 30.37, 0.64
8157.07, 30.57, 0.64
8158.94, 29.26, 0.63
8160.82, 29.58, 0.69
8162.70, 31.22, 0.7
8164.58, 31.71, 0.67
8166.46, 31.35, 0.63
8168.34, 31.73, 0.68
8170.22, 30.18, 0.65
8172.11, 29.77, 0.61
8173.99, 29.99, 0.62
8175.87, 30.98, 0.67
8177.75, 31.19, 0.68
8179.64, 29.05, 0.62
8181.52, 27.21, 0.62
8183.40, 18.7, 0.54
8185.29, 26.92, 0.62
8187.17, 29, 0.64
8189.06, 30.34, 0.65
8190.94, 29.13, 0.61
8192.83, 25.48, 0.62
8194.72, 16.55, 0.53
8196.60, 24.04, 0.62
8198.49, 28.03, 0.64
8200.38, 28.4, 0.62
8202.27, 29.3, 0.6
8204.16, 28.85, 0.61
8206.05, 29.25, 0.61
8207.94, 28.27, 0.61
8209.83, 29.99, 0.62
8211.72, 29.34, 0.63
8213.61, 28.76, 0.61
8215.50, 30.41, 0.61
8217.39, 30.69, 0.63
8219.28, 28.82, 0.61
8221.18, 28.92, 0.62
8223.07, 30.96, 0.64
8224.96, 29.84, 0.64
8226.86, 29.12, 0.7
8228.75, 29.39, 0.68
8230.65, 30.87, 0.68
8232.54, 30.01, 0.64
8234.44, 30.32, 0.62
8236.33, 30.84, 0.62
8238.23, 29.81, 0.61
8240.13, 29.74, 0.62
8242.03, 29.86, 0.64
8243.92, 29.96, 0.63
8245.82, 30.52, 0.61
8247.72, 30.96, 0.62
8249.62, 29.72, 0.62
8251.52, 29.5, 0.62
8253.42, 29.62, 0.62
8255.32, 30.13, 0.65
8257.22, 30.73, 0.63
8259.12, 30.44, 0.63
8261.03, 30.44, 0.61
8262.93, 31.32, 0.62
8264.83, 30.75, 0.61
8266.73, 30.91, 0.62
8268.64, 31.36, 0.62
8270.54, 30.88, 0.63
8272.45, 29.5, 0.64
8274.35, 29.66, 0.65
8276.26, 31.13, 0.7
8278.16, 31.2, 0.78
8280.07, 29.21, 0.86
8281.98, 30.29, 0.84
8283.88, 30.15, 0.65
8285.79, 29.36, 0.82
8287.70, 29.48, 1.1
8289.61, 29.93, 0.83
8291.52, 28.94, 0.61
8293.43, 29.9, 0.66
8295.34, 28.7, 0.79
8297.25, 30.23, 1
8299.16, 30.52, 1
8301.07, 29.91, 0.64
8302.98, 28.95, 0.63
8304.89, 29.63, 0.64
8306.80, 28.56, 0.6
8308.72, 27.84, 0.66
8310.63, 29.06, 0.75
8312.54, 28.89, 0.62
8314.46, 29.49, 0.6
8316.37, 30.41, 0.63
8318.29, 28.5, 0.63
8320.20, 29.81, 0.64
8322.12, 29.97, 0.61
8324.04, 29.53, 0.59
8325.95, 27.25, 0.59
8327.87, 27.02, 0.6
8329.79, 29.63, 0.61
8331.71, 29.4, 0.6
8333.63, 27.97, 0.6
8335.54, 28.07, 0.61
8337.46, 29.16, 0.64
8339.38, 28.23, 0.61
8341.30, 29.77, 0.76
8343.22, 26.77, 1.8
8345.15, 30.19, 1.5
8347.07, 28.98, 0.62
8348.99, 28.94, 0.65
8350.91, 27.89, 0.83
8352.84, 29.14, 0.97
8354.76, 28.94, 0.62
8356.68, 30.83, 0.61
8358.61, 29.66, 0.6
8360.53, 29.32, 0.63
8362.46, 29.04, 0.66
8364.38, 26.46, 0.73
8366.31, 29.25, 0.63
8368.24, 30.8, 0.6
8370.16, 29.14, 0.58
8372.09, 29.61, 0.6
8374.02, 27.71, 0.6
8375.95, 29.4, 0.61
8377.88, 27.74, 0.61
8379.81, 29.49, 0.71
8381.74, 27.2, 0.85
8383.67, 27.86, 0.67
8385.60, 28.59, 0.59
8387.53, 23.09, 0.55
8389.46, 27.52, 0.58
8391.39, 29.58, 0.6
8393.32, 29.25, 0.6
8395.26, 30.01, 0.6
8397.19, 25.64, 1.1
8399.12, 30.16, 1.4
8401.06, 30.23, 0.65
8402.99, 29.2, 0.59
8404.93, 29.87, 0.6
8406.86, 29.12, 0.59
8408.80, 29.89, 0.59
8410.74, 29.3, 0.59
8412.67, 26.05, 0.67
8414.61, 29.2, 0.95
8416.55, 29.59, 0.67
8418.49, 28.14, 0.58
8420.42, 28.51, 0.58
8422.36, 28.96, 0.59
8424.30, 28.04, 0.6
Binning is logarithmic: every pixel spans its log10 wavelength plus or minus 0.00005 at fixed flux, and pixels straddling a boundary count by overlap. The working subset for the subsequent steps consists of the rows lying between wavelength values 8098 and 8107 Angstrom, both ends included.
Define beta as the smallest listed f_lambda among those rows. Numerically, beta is 27.67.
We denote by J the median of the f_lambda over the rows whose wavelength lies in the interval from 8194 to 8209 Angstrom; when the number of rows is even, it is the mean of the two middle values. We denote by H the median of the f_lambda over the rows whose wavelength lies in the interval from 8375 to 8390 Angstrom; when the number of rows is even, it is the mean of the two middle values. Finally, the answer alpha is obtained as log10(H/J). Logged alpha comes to -0.008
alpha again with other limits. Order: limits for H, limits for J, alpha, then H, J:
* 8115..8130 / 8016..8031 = 0.030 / 29.8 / 27.8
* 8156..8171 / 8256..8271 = 0.001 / 30.9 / 30.8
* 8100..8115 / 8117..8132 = -0.006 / 29.4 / 29.8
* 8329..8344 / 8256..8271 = -0.031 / 28.7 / 30.8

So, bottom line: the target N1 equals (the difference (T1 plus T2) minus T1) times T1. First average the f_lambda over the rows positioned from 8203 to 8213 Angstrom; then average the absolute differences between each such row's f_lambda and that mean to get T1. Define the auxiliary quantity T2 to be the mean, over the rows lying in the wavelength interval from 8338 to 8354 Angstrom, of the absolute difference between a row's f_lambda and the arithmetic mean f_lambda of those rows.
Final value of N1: 0.4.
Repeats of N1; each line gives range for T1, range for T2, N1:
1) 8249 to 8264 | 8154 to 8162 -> 0.3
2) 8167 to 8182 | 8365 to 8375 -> 0.7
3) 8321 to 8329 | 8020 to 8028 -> 0.7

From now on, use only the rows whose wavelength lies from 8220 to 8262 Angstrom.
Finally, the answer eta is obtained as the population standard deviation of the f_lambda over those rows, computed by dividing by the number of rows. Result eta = 0.6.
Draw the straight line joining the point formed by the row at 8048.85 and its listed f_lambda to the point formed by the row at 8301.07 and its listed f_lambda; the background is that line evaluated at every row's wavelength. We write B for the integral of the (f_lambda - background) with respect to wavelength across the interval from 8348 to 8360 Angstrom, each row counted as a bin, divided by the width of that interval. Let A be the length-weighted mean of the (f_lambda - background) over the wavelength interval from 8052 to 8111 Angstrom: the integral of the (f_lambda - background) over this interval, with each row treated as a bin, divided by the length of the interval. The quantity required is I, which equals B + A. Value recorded 0.1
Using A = 1.4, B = -1.2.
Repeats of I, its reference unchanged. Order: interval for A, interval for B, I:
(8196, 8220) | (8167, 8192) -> 0.1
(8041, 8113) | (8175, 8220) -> 0.4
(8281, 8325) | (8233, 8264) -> 0.4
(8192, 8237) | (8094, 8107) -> 0.6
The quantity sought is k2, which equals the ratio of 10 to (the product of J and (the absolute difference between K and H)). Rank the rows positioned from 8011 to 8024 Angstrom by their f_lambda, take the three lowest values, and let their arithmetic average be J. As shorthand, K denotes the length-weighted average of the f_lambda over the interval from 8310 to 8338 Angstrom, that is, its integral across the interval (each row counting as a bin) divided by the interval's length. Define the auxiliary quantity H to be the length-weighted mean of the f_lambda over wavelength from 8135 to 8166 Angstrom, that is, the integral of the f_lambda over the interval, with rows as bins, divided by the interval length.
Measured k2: 0.25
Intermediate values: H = 30.4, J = 27.2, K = 28.9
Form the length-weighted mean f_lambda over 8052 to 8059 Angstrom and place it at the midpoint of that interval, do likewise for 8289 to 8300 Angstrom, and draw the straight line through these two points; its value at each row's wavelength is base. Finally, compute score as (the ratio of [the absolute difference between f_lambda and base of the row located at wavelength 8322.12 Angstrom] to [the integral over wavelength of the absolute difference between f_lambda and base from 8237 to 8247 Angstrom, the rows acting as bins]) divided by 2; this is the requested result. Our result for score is 0.037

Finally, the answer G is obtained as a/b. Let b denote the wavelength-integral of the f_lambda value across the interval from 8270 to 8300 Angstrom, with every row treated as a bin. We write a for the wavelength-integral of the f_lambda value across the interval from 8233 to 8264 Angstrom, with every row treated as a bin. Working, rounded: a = 937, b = 898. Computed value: 1.04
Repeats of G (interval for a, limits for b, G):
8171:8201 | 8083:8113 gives 0.93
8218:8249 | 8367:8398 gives 1.06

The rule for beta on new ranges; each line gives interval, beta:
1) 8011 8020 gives 27.44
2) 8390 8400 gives 25.64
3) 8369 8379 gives 27.71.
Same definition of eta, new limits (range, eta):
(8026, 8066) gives 1.0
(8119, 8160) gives 0.6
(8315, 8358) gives 1.1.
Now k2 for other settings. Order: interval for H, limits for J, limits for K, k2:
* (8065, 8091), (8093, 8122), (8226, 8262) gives 0.30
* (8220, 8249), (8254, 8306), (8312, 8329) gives 0.32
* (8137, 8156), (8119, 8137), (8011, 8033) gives 0.14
